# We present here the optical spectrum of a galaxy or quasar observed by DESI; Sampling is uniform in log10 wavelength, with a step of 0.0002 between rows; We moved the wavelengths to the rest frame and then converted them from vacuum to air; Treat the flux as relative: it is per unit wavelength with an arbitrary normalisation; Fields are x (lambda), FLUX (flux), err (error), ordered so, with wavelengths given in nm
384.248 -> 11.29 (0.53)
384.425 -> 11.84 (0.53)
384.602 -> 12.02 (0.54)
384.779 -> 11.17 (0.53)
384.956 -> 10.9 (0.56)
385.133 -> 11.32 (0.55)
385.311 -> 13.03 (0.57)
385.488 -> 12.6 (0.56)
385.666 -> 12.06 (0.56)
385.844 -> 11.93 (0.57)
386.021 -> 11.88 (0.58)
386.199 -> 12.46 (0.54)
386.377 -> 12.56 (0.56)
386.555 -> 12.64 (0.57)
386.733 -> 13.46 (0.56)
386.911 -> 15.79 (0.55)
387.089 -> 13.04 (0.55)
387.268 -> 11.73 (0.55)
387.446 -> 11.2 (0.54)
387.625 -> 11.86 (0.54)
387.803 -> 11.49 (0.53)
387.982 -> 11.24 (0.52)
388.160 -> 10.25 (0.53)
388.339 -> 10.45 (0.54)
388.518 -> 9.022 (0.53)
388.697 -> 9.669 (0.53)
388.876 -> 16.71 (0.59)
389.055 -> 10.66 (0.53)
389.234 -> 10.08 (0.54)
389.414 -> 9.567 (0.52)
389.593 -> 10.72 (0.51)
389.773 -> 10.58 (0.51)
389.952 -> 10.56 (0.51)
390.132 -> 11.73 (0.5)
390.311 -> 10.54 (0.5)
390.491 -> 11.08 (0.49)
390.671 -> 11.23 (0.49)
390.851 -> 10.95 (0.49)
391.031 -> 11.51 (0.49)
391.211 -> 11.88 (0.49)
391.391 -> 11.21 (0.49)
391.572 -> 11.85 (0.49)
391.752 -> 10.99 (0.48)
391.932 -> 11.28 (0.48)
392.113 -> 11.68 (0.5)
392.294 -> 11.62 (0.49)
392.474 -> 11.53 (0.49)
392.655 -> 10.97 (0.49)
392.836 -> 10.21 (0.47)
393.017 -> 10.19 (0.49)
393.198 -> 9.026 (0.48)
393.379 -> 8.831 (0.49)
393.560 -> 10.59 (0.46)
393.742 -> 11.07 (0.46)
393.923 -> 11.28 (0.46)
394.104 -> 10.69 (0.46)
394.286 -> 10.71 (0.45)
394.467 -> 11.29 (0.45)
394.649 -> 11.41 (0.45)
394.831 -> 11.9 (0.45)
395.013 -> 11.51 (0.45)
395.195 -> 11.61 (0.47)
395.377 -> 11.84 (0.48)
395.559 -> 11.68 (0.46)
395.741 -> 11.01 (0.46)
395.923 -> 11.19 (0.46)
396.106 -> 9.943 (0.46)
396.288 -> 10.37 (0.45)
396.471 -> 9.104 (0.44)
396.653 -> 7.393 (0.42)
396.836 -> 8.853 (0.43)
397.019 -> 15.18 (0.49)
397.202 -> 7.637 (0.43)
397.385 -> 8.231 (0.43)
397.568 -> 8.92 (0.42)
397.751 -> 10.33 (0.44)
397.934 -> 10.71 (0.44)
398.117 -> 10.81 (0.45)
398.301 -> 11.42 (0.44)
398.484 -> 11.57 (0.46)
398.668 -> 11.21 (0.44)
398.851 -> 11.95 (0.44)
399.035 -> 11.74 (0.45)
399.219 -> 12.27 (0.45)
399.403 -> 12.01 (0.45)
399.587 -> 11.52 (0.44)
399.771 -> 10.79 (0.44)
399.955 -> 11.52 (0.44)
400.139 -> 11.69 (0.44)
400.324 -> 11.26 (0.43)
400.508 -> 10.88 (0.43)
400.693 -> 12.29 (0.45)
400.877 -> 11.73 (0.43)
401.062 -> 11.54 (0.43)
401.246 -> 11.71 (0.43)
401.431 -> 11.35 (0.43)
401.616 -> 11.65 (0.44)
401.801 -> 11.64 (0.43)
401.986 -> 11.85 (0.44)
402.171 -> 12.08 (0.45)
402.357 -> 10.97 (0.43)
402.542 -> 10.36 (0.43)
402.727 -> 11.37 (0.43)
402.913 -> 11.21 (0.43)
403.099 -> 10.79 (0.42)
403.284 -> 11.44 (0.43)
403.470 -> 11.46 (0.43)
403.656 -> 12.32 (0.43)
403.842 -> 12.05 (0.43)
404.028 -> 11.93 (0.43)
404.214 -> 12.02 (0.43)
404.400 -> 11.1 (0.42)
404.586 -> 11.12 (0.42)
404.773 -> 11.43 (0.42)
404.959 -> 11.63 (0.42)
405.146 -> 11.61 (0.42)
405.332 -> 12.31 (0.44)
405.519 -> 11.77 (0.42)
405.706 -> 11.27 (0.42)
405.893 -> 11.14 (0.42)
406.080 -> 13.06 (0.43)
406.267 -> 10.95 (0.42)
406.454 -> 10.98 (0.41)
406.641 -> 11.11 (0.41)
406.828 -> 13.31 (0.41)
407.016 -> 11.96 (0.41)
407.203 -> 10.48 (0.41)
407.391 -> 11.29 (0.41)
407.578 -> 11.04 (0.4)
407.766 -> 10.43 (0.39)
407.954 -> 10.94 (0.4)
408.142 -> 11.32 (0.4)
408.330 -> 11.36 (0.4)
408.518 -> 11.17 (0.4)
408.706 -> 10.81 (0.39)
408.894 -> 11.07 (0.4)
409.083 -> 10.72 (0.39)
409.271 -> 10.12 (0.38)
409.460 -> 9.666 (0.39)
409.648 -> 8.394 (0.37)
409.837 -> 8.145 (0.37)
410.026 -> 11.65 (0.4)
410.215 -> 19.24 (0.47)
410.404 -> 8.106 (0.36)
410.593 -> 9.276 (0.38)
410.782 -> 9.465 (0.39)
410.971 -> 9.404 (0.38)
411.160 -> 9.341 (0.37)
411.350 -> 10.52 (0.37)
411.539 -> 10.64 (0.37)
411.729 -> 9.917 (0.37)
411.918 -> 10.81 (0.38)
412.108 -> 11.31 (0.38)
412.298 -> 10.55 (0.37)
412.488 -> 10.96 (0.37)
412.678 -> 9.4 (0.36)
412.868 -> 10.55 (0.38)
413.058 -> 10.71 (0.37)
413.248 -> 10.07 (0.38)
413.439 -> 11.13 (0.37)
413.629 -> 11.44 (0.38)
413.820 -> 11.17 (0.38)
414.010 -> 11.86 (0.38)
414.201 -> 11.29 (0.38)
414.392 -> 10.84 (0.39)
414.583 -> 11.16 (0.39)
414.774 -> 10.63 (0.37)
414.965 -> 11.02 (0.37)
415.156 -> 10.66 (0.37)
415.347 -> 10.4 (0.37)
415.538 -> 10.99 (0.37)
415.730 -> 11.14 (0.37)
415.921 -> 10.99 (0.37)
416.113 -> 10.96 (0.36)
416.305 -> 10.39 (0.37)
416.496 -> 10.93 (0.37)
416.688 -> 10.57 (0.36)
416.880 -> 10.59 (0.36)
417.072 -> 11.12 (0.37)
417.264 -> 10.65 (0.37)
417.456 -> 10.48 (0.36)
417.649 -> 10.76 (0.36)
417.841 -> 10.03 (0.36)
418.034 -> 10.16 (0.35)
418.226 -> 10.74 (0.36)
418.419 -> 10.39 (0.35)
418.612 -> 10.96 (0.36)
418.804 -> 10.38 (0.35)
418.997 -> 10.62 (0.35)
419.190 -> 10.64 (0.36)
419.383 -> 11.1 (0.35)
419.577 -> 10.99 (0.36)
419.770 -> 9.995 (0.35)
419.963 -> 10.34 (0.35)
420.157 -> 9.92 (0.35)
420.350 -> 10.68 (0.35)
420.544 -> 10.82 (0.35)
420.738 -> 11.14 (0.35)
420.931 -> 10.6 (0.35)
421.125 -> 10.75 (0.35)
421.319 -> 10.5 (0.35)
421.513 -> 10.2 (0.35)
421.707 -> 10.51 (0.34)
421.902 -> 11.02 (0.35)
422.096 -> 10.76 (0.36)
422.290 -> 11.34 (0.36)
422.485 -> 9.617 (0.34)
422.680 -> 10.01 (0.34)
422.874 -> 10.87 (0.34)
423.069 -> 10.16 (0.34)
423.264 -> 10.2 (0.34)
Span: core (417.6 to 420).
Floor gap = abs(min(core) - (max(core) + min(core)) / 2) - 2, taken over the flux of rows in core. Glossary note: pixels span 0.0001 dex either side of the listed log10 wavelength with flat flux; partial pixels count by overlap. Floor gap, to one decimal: -1.4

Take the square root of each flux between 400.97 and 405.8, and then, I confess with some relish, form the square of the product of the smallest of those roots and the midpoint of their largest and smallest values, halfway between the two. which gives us 117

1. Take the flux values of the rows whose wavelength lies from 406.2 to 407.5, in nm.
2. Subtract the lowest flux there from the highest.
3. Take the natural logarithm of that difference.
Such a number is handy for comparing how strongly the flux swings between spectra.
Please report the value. 1.0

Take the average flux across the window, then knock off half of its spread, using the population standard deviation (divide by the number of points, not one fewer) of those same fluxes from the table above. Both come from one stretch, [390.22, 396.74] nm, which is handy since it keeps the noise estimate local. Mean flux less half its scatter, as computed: 10.4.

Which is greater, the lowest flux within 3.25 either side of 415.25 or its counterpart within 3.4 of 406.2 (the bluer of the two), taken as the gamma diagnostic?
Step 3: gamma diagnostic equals 9.7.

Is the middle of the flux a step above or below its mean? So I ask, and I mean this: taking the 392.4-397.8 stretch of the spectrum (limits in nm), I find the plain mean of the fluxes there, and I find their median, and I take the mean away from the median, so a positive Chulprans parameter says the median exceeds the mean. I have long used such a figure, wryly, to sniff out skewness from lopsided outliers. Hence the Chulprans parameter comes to 0.22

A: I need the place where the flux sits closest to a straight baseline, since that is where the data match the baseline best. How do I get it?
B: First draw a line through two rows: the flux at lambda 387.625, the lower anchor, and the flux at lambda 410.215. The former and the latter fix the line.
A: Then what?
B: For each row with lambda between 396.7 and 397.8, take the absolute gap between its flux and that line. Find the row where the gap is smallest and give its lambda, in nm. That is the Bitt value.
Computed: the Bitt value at 397.019 nm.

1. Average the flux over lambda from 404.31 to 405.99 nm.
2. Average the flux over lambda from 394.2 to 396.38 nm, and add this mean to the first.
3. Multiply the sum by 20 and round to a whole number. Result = 454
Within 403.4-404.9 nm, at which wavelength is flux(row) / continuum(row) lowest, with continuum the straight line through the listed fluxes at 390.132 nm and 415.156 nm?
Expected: 404.400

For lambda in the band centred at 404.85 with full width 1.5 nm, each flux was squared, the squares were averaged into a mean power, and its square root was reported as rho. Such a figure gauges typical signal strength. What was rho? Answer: 11.6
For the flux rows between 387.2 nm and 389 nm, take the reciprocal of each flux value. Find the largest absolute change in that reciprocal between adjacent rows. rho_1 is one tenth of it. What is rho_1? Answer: 0.0044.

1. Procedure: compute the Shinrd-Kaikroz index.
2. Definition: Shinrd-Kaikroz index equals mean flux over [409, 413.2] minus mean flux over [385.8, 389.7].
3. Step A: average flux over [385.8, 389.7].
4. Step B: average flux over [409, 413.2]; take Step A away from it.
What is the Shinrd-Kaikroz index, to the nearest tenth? -1.3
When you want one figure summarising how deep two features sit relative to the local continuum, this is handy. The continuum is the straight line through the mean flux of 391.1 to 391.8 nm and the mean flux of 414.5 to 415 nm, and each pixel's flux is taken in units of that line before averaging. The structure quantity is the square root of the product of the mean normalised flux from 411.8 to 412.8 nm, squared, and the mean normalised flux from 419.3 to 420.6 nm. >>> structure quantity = 0.95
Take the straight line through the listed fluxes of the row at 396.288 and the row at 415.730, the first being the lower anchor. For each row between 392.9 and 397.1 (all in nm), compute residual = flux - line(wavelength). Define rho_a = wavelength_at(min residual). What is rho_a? 396.653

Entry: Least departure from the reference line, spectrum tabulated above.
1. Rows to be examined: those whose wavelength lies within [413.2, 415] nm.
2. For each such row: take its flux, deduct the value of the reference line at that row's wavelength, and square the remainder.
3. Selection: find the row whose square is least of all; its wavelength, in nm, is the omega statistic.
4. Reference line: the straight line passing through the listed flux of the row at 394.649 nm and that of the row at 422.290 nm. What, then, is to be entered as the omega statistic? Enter 414.201 nm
